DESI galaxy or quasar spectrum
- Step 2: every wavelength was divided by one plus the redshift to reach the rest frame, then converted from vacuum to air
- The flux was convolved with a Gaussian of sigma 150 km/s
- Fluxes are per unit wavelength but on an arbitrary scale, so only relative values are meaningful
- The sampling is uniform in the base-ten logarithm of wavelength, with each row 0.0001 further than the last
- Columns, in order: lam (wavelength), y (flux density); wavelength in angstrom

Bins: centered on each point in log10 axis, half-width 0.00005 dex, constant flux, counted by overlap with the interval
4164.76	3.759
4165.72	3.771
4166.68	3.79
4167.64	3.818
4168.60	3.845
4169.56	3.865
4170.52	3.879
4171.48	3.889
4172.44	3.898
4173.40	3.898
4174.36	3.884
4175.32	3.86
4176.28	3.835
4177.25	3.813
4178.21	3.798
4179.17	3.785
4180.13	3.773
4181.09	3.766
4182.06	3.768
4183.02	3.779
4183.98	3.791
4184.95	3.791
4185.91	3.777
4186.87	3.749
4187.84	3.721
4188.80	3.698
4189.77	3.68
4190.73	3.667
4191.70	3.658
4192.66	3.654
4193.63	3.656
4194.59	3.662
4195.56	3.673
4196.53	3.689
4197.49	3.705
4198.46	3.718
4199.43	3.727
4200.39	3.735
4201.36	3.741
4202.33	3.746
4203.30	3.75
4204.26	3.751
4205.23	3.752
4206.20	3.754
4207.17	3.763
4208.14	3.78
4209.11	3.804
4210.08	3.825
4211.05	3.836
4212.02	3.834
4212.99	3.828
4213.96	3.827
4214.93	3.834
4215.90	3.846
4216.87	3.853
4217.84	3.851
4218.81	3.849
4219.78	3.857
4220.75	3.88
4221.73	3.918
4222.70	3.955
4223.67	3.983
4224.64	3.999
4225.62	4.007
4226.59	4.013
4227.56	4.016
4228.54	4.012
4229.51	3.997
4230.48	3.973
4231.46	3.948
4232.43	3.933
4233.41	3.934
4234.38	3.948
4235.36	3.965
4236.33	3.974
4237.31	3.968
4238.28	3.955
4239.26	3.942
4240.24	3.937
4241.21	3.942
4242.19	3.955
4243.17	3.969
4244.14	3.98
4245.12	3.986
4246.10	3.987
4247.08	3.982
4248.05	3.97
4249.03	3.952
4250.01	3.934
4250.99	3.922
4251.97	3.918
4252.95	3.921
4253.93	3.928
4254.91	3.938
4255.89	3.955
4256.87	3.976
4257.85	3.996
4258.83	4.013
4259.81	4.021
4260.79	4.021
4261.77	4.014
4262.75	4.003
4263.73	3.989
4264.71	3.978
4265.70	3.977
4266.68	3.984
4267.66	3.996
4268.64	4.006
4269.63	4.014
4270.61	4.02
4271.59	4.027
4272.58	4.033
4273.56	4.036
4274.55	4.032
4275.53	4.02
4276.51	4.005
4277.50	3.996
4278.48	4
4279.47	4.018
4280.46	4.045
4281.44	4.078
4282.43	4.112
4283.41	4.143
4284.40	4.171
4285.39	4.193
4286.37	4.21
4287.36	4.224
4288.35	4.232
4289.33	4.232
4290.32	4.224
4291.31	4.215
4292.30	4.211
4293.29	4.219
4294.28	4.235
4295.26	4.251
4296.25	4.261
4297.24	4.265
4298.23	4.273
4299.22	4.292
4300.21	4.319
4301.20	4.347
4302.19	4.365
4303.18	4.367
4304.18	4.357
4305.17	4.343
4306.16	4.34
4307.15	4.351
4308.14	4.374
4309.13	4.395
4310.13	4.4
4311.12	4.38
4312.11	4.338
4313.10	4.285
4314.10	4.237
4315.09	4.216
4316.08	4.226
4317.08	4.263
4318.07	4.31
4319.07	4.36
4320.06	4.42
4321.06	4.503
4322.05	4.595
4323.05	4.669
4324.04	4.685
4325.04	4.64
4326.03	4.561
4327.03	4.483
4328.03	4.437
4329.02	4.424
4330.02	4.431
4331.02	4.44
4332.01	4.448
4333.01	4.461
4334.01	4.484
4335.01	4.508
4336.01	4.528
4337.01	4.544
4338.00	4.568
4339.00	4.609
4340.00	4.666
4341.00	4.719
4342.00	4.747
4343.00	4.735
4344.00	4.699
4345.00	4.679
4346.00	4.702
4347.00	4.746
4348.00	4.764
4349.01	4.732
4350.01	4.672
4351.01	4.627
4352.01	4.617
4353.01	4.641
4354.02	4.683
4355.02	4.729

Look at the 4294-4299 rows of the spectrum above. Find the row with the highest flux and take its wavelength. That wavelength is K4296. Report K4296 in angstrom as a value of 4298.23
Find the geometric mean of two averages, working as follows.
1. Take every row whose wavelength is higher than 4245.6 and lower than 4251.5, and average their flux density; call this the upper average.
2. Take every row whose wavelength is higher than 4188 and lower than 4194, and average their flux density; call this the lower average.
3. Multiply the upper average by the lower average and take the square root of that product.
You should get 3.81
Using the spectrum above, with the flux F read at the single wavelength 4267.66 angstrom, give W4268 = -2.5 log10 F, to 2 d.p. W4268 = -1.50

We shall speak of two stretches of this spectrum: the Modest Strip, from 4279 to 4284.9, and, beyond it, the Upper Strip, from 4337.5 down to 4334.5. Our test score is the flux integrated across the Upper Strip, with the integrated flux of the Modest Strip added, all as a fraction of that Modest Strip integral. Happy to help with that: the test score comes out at 1.6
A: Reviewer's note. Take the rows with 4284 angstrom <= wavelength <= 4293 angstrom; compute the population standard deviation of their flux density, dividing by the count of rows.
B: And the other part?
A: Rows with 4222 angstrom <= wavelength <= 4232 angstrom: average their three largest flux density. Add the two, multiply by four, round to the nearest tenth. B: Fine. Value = 16.1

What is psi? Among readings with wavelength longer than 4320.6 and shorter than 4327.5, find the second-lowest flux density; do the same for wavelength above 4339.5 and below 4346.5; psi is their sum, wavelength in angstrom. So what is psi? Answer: 9.2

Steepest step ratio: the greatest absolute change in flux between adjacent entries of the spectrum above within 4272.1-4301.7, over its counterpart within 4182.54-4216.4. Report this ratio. 1.2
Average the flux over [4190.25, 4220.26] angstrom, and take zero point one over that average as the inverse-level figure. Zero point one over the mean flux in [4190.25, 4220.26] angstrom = 0.0266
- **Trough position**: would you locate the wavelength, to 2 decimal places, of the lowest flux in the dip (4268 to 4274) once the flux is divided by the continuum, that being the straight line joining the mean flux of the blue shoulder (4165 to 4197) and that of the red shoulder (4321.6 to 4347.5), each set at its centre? 4268.64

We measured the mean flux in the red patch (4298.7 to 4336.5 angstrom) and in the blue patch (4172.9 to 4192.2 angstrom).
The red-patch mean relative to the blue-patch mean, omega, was 1.17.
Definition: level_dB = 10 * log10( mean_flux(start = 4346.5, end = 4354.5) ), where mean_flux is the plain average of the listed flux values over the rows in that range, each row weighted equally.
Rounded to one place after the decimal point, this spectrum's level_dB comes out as 6.7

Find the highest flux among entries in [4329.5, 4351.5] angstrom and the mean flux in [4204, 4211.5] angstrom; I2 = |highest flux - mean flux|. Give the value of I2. 0.98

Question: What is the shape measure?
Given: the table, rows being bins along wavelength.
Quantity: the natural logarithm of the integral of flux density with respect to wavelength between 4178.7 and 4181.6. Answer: 2.39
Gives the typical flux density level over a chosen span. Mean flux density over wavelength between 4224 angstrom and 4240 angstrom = 3.97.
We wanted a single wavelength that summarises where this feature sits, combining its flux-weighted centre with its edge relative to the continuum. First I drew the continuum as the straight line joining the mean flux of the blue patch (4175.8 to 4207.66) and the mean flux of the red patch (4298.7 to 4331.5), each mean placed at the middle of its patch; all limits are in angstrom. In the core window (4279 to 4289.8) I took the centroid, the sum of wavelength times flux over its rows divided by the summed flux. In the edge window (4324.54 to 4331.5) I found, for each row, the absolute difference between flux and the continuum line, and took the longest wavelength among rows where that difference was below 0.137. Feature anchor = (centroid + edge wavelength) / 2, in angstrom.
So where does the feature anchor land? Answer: 4307.7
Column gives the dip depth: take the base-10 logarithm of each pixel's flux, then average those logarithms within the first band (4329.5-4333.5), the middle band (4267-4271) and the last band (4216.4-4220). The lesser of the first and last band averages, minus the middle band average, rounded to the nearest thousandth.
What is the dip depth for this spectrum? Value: -0.017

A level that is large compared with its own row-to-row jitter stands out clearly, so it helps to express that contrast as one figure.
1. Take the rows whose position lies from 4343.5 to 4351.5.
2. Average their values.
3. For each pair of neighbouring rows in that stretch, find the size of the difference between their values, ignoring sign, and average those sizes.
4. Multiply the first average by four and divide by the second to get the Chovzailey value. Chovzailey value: 544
